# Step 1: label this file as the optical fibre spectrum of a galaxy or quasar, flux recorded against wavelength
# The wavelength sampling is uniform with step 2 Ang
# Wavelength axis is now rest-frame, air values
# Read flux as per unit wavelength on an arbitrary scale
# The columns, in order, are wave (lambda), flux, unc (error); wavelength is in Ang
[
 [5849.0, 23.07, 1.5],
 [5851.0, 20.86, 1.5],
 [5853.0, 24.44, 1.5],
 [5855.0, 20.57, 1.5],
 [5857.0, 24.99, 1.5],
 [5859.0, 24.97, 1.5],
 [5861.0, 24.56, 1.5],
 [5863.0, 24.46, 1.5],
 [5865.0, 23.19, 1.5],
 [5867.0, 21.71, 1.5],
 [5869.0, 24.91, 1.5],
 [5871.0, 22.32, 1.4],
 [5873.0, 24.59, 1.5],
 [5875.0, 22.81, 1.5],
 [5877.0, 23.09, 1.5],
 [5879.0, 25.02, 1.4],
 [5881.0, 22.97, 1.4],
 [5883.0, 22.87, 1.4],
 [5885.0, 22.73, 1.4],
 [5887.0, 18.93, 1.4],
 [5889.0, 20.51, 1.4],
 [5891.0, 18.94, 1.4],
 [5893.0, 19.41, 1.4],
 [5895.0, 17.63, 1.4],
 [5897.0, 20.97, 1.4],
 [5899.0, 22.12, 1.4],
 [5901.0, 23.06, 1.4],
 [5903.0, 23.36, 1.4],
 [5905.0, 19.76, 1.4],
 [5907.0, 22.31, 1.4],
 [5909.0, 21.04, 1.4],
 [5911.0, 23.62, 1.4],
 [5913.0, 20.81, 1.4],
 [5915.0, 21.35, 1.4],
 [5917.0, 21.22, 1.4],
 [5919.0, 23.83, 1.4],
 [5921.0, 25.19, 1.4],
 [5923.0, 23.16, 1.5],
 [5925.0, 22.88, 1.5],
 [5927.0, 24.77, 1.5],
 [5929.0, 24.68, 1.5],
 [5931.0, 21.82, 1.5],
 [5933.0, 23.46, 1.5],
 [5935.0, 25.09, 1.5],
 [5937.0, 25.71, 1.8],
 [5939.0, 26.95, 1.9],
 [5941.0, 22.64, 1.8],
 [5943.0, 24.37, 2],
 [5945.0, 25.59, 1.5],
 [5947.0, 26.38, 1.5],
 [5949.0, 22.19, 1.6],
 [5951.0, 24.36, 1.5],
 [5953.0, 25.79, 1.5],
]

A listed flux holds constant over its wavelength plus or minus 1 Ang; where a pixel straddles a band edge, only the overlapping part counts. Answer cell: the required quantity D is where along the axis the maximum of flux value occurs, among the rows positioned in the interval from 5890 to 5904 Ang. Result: 5903.0 Ang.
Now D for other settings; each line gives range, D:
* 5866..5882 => 5879.0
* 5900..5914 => 5911.0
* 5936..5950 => 5939.0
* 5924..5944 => 5939.0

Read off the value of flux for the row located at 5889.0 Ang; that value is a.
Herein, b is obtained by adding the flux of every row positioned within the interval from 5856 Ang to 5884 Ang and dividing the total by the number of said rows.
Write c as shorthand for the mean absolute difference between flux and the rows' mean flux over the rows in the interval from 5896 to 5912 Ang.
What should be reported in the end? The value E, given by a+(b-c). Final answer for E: 43.2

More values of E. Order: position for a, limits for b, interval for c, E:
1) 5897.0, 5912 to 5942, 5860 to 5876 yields 43.5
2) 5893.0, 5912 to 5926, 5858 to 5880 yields 41.0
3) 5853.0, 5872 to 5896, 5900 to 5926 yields 44.8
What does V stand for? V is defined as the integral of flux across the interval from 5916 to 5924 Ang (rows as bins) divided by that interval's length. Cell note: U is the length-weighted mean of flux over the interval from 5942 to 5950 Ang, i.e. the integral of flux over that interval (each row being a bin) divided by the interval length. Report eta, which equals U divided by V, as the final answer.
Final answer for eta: 1.05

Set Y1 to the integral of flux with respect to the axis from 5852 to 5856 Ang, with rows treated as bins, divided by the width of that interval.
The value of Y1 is 22.5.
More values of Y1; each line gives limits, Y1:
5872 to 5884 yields 23.6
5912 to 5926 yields 22.6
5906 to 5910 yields 21.7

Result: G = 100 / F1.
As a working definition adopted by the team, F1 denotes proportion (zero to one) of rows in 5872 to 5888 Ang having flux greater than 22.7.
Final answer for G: 114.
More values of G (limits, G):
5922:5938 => 114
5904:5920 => 400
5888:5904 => 400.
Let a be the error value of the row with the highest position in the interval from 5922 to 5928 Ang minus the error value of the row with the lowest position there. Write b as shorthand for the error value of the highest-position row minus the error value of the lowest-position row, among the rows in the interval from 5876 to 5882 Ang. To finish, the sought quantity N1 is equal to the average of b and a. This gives -0.05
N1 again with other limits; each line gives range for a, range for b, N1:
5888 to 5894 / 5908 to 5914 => 0.00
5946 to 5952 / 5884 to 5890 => 0.00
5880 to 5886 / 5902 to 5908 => 0.00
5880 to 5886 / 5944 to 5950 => 0.05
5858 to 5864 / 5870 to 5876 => 0.05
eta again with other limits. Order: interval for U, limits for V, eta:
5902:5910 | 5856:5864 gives 0.87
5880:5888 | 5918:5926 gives 0.92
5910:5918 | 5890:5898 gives 1.13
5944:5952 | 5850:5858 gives 1.08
